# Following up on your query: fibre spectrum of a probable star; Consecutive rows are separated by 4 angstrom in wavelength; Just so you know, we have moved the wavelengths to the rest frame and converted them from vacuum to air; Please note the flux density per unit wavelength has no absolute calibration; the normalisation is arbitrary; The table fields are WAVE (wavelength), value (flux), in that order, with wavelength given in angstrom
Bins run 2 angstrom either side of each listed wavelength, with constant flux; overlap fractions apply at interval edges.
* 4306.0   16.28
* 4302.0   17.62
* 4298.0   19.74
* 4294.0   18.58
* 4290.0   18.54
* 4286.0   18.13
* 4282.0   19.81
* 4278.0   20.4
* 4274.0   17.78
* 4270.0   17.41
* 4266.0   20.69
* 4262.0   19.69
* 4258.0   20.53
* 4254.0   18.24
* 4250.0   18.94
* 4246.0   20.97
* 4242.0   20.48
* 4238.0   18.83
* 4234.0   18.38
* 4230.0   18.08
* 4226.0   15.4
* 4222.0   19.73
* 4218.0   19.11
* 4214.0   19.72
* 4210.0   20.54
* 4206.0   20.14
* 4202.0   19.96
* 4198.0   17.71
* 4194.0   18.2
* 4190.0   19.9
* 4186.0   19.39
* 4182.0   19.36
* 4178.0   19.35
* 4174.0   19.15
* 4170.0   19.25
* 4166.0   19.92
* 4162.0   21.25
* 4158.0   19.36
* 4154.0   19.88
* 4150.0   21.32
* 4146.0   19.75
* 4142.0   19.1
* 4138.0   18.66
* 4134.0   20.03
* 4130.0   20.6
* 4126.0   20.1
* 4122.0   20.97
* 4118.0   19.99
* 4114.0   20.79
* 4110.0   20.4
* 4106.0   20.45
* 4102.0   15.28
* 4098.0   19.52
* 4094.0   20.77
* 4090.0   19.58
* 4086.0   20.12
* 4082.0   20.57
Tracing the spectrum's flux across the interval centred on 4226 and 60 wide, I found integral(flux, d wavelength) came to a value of 1145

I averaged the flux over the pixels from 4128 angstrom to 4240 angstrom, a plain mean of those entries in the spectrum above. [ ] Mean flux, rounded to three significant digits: 19.4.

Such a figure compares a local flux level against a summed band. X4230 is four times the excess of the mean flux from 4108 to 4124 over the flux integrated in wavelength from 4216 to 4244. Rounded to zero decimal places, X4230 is -1998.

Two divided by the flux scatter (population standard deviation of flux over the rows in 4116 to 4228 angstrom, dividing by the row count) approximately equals 1.8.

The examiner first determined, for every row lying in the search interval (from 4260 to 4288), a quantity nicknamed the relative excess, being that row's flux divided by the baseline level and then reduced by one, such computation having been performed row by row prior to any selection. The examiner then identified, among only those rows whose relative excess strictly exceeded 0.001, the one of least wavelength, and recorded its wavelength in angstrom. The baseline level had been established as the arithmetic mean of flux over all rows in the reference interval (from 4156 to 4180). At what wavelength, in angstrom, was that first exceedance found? 4266.0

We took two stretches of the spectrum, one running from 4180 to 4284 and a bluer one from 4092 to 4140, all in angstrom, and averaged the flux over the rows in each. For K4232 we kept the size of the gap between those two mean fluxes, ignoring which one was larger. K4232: 0.589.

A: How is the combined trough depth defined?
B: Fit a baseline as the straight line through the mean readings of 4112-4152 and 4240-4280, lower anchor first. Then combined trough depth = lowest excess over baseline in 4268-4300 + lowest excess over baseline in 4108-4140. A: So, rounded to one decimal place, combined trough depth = -3.5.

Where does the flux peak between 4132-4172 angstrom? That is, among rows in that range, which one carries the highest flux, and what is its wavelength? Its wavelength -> 4150.0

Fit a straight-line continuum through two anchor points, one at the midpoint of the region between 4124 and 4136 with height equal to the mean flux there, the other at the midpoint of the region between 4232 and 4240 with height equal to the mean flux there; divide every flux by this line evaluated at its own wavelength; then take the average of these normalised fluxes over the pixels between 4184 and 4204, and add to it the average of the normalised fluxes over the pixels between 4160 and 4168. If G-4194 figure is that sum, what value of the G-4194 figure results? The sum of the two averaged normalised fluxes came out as 2.03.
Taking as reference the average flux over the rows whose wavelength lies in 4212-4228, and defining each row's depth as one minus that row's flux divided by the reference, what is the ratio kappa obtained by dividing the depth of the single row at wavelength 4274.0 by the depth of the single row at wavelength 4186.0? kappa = -0.8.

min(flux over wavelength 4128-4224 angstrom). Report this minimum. 17.71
